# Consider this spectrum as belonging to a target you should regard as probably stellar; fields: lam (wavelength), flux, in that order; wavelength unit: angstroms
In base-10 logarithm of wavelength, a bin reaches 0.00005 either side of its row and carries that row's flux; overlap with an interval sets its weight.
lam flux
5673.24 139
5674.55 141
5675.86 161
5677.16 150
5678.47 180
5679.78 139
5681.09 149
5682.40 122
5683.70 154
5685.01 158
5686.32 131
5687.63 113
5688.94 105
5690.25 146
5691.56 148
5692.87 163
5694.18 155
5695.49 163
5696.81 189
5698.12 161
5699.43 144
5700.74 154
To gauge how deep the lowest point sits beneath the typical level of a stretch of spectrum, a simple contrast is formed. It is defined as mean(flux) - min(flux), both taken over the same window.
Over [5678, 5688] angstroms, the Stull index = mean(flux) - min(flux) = 30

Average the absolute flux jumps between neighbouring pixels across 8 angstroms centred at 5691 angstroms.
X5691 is 14.8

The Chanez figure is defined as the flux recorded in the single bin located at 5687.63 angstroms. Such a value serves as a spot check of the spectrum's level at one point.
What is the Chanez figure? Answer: 113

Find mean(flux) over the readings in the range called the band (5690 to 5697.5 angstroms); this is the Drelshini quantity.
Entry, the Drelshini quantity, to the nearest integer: 161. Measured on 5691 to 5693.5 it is 156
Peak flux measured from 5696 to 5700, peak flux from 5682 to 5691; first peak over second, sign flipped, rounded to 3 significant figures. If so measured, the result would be -1.20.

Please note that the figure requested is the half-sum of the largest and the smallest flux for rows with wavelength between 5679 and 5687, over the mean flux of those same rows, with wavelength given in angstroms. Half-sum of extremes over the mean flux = 0.98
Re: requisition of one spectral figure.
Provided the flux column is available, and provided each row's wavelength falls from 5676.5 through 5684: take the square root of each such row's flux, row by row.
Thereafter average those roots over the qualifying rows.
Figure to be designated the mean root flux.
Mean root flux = 12.2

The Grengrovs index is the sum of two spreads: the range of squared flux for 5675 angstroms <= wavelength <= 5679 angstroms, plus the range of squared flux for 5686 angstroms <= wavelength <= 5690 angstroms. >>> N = 16036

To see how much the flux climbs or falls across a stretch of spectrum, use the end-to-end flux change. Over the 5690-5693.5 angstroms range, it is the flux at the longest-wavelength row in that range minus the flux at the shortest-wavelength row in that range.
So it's 17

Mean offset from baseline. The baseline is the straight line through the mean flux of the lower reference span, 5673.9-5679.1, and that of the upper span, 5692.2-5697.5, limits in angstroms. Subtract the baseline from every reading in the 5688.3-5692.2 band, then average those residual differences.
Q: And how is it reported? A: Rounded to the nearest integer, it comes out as -32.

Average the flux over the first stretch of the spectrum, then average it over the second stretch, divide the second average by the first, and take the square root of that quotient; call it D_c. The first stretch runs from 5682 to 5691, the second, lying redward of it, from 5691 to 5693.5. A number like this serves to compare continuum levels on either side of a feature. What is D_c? 1.08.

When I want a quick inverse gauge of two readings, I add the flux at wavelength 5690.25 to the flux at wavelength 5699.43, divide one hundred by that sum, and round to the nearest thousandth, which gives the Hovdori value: 0.345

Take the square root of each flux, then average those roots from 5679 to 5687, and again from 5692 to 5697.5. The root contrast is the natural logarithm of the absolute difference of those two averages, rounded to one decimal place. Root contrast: 0.0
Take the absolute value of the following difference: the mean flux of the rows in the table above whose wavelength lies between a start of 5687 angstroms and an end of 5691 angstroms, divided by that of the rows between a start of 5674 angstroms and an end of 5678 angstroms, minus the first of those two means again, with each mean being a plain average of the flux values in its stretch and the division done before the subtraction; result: 121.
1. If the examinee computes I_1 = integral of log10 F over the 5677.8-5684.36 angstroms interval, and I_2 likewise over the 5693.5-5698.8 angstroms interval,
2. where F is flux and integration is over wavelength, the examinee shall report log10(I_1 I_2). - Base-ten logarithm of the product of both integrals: 2.22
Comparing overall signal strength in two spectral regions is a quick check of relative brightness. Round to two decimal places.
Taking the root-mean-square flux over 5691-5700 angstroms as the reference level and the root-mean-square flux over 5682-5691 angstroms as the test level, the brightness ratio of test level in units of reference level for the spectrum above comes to 0.83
